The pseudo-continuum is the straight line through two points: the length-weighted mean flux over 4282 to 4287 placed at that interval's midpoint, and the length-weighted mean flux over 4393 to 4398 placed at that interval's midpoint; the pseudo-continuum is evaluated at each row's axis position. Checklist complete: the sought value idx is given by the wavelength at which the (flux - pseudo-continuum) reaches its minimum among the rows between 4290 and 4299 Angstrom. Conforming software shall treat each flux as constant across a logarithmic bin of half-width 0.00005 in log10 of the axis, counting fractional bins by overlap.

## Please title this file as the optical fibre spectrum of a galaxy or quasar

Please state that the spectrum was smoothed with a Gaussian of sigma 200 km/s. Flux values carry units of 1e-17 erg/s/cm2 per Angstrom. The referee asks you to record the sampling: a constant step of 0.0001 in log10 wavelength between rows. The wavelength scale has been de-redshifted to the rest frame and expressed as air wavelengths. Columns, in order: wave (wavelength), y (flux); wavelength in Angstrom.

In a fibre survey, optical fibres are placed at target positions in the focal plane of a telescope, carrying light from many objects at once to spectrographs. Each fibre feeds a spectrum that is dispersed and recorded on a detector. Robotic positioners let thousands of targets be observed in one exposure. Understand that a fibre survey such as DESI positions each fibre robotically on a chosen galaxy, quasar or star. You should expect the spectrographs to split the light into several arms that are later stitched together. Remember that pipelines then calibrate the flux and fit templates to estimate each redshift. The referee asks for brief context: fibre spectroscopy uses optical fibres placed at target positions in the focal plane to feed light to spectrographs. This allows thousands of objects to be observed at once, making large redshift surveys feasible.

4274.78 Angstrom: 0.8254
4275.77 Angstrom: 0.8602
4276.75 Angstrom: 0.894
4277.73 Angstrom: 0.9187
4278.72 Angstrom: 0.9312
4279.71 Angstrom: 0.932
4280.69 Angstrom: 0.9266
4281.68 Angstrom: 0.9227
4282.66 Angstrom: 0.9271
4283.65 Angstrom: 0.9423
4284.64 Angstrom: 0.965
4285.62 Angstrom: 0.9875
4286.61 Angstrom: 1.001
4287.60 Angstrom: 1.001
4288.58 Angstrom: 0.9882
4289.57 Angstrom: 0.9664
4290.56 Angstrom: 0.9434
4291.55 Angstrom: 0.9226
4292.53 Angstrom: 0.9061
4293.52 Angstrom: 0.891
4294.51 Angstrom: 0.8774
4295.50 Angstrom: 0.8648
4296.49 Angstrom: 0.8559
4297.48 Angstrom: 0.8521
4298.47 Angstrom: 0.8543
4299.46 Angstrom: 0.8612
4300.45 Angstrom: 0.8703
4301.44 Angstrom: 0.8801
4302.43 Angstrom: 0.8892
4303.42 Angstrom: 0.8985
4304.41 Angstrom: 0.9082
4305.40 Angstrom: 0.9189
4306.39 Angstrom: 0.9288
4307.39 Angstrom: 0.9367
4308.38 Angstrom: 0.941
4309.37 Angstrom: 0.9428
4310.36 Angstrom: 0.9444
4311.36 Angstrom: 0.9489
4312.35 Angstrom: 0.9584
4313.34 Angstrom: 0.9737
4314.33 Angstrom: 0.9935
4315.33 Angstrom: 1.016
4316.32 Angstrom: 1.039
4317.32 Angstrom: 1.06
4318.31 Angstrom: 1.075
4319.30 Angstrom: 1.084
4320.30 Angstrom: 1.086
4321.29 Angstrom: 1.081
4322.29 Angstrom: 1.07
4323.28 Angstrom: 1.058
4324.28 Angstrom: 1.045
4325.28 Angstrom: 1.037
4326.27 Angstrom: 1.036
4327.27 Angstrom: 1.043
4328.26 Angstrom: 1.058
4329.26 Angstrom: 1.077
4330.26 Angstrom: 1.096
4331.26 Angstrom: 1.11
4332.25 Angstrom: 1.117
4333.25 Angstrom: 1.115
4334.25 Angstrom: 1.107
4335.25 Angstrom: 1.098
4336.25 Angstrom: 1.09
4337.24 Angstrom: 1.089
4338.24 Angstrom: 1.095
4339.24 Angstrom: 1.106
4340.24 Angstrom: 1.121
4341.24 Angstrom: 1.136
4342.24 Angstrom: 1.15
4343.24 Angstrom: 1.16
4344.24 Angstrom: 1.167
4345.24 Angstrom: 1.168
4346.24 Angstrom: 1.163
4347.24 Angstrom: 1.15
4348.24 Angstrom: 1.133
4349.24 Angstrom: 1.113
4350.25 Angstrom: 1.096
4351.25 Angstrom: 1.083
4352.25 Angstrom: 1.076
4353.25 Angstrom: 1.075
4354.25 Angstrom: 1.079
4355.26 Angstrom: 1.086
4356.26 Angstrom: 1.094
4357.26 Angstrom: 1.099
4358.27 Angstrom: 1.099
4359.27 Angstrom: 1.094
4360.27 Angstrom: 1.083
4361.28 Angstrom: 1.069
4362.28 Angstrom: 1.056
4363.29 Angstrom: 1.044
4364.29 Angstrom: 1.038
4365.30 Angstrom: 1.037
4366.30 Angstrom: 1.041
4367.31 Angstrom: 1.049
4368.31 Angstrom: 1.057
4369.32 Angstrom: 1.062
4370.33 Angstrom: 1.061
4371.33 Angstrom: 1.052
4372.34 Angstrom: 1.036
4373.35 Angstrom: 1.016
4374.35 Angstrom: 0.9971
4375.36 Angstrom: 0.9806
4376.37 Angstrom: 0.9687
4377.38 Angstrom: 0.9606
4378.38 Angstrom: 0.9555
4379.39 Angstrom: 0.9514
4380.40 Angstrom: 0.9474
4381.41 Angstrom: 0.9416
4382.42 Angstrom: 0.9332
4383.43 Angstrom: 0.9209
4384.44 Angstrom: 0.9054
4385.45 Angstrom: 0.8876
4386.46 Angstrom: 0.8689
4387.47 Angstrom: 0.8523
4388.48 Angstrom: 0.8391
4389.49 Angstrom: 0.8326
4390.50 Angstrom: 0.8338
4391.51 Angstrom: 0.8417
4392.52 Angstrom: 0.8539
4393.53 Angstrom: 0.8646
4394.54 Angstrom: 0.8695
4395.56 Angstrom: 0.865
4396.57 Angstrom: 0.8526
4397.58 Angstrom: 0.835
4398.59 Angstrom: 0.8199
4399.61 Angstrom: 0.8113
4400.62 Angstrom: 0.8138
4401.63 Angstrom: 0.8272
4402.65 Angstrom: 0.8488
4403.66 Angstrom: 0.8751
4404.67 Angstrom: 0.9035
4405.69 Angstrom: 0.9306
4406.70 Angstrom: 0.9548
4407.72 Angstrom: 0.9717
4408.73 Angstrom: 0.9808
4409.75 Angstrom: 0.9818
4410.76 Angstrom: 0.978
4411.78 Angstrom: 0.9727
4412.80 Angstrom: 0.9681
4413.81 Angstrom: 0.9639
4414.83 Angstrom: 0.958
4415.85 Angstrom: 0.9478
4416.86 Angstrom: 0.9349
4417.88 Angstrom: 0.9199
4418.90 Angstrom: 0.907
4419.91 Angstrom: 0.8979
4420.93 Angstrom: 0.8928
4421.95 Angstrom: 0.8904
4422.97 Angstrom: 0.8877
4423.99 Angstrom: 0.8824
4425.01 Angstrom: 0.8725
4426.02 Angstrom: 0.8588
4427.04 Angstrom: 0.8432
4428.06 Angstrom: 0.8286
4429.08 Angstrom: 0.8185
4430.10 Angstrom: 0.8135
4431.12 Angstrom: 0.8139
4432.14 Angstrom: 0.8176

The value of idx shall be 4297.48 Angstrom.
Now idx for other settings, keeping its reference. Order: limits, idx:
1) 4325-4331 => 4326.27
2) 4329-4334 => 4329.26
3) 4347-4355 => 4353.25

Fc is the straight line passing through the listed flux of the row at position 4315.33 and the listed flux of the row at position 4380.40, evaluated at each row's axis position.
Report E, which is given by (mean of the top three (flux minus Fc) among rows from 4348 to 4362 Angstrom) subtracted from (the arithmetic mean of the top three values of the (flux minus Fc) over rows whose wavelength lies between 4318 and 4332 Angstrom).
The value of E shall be -0.04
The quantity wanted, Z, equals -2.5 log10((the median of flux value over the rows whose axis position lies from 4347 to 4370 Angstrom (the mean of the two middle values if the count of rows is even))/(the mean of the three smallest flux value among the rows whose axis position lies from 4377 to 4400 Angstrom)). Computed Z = -0.30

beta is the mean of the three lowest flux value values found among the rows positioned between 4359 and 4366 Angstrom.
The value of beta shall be 1.04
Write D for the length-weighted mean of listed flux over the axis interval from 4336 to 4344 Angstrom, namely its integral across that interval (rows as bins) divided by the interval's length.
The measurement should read 1.12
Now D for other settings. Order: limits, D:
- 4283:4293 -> 0.96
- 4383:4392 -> 0.86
